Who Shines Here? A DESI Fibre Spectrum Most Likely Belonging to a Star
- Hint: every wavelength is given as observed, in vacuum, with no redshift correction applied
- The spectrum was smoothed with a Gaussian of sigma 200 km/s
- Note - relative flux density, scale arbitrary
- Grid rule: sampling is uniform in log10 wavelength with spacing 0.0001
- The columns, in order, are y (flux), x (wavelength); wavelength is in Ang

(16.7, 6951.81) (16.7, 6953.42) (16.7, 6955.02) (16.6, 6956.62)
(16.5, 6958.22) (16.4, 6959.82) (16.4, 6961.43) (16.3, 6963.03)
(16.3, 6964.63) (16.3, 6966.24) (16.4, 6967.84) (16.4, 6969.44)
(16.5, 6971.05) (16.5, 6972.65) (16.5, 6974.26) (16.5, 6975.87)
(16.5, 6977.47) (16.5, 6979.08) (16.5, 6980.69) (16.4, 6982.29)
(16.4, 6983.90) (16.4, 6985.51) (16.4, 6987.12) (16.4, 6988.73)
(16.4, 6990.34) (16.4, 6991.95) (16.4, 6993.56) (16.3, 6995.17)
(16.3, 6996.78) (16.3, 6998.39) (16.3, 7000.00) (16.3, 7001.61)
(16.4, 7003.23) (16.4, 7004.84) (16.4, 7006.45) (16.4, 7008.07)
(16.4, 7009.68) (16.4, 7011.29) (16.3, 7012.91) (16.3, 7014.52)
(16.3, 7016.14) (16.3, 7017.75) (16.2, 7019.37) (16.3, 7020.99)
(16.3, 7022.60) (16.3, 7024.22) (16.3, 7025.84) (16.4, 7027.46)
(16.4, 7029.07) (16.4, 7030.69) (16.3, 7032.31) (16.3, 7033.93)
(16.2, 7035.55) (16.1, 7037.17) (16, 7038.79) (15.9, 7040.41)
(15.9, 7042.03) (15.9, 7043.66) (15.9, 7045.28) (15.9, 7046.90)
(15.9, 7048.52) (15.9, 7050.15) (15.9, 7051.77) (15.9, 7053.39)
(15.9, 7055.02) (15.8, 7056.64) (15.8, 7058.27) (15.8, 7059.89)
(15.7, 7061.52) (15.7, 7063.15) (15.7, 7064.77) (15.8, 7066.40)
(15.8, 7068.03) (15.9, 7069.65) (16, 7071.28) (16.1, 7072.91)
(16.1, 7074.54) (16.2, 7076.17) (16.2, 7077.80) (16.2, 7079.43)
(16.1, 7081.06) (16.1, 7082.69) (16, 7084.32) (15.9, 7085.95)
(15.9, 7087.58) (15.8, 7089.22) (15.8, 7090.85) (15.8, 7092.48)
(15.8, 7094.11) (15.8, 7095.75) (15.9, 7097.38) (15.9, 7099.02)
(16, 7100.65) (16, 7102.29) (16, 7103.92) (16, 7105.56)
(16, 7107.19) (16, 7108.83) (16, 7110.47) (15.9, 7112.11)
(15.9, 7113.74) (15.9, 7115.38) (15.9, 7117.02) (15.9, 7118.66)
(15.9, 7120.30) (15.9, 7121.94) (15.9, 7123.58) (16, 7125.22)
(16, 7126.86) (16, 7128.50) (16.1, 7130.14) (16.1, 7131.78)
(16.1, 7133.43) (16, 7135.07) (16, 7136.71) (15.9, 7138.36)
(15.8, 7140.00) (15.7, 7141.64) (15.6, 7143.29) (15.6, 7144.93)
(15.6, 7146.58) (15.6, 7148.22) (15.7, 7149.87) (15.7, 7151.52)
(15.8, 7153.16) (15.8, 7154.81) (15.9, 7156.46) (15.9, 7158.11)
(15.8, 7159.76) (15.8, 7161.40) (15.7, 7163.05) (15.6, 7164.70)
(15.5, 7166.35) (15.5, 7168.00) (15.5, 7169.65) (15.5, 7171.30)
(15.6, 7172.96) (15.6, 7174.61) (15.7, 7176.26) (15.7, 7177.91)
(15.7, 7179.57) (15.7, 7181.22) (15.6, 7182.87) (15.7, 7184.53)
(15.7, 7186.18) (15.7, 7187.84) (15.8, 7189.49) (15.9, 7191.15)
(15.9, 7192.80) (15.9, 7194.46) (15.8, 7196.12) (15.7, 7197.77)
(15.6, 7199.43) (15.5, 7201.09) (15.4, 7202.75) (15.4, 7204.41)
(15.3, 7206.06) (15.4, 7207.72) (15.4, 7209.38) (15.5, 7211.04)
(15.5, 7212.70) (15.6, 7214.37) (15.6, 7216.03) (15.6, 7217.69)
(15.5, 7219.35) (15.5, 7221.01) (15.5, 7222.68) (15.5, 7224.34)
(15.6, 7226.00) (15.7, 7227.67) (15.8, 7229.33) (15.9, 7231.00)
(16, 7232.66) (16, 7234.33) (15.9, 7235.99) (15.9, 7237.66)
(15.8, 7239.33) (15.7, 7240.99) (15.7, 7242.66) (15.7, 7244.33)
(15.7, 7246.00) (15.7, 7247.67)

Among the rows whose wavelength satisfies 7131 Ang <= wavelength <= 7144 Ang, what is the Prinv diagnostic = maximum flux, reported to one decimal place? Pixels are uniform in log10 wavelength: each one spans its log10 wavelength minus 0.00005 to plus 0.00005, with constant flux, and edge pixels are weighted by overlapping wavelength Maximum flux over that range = 16.1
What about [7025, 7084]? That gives 16.4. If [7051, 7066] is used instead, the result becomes 15.9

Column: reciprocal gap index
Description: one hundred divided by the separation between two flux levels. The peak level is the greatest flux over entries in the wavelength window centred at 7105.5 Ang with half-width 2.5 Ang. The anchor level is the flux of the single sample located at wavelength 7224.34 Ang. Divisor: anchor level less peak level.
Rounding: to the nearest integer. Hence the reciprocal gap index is -200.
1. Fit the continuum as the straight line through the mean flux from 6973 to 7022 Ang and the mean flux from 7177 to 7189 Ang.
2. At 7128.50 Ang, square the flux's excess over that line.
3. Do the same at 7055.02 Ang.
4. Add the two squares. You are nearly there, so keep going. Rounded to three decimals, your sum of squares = 0.081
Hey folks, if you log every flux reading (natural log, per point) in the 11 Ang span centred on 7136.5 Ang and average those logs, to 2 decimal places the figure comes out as 2.77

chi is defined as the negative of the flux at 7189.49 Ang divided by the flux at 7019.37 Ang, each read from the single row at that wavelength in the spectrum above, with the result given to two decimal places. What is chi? -0.98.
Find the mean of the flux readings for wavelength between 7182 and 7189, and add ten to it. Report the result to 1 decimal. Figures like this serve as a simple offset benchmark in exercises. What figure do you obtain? 25.7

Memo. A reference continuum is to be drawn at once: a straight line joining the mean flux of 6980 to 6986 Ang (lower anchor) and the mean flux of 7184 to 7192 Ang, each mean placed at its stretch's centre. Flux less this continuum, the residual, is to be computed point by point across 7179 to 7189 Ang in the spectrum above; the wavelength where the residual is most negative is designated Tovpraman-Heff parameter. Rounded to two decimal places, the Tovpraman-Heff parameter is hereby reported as 7182.87 Ang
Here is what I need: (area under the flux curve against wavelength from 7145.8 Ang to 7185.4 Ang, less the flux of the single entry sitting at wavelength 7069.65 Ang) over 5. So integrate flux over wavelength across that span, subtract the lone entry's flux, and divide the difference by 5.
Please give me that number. 121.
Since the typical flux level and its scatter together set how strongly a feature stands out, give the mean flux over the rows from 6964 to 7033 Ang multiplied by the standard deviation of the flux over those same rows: 1.2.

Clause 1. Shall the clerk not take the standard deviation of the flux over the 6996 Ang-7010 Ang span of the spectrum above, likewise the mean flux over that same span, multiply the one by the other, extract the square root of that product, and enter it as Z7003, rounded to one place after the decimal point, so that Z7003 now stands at 0.9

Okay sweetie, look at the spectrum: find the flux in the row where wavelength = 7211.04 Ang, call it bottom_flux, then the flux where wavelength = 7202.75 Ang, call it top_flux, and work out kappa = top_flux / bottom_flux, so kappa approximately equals 0.99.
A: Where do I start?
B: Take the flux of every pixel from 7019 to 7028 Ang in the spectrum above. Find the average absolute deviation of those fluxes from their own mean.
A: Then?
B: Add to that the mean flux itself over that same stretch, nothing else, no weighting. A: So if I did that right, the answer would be 16.3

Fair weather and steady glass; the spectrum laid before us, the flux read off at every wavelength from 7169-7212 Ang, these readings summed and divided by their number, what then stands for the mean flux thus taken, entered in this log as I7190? 15.6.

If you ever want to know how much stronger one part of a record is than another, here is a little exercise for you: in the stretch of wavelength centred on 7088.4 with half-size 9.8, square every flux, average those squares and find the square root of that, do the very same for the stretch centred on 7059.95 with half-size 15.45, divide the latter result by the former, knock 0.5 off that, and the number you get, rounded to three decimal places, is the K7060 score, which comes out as 0.496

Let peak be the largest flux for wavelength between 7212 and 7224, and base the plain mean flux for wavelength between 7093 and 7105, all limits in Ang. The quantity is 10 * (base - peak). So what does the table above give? 3.1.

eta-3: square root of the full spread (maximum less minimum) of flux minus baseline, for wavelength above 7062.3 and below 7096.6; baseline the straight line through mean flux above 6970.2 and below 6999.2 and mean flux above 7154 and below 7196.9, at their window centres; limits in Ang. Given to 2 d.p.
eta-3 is 0.75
